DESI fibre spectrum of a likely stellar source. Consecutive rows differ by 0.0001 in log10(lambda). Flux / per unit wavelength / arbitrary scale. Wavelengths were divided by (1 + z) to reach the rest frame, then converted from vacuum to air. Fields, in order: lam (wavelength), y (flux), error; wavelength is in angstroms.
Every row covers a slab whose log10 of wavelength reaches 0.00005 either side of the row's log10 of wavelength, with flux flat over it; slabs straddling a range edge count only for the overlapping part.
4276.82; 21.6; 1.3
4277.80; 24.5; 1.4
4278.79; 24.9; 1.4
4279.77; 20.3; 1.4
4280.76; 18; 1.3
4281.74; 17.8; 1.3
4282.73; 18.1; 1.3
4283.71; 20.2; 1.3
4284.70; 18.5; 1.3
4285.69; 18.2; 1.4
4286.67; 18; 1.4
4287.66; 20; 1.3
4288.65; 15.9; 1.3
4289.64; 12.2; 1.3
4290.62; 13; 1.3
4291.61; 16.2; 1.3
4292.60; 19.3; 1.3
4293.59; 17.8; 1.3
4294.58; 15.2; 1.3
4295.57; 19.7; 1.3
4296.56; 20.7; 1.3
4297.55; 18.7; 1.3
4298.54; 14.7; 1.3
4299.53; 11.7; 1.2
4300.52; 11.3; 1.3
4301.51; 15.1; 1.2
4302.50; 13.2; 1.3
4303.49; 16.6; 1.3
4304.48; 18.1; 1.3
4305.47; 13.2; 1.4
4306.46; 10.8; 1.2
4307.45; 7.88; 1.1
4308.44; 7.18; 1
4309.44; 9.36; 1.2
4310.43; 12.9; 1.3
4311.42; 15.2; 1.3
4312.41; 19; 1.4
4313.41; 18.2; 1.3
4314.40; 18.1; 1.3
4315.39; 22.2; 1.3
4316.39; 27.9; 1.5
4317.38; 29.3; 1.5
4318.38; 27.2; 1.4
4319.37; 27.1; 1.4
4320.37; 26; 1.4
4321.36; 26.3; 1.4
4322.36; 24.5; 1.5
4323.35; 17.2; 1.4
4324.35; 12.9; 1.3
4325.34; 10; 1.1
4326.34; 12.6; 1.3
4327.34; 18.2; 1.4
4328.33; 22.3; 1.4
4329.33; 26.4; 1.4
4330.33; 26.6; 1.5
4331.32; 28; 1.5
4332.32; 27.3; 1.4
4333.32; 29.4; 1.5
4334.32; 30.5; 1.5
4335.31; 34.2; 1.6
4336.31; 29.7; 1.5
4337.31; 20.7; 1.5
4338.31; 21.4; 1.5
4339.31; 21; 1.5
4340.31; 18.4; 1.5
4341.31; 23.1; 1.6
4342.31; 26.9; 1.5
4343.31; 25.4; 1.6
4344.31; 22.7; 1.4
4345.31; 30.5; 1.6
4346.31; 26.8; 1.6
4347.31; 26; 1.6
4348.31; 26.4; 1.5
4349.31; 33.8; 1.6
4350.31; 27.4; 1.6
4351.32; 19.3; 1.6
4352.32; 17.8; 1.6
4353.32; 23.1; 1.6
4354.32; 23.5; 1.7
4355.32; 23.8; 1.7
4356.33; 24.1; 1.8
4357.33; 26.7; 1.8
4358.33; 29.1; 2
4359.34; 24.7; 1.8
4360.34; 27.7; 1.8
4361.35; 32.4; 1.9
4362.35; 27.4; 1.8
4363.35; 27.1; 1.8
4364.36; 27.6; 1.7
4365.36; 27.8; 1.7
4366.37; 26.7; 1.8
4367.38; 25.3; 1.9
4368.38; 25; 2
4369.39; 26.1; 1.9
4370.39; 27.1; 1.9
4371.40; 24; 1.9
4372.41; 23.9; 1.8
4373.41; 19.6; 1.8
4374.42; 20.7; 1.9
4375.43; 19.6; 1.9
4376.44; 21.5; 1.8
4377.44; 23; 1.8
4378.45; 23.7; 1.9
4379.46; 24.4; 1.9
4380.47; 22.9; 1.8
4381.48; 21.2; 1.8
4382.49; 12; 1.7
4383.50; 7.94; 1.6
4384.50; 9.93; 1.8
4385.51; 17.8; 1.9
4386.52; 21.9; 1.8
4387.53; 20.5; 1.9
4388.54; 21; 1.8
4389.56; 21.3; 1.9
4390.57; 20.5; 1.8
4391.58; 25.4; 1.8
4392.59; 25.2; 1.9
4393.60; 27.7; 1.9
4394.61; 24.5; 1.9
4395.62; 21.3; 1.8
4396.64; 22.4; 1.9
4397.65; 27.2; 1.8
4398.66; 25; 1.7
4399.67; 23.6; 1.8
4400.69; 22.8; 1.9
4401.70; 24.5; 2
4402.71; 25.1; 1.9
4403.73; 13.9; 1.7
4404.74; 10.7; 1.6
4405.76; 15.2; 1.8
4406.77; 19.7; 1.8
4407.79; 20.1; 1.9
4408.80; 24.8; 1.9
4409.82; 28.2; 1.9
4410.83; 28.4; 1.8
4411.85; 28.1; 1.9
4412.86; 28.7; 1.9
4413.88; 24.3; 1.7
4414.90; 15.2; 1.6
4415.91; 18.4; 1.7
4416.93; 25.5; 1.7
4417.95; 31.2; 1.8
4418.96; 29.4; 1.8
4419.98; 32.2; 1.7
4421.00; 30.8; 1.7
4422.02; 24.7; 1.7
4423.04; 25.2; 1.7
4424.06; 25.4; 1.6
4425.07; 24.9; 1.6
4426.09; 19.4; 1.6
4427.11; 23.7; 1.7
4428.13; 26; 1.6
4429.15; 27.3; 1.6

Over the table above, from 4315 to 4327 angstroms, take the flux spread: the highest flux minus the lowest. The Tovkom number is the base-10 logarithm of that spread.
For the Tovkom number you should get 1.29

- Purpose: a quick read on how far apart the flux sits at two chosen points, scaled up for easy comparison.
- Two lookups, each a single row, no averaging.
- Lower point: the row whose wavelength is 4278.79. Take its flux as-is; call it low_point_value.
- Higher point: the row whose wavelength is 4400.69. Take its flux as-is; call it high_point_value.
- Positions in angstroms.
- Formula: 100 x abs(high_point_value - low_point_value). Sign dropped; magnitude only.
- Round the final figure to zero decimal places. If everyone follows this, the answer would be 210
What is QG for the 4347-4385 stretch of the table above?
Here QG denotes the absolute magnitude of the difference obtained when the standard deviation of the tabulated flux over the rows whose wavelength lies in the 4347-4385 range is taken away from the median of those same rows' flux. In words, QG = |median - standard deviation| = 19.0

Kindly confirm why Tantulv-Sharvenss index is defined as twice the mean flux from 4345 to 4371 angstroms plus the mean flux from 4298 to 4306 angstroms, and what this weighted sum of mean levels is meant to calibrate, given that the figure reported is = 67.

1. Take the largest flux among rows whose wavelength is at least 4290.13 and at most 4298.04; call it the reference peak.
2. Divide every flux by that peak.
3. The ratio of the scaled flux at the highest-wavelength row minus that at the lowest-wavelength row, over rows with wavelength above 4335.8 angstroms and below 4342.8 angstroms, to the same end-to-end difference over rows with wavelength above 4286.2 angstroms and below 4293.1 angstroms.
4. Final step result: -2.15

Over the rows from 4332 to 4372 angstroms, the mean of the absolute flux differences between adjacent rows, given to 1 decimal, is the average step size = 2.8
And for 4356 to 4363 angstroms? 3.7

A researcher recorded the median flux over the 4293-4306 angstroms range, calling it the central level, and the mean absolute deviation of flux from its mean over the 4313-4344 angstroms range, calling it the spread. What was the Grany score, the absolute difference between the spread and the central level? 10.5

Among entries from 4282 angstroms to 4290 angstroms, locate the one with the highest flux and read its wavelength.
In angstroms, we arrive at 4283.71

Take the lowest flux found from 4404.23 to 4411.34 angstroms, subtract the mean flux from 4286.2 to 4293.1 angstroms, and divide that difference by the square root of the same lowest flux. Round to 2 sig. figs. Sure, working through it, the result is -1.7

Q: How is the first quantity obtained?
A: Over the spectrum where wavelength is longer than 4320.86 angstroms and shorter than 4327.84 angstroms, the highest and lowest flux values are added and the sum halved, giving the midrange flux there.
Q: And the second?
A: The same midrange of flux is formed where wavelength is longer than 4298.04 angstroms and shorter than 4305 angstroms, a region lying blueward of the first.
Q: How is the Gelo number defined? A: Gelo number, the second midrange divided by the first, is 0.81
